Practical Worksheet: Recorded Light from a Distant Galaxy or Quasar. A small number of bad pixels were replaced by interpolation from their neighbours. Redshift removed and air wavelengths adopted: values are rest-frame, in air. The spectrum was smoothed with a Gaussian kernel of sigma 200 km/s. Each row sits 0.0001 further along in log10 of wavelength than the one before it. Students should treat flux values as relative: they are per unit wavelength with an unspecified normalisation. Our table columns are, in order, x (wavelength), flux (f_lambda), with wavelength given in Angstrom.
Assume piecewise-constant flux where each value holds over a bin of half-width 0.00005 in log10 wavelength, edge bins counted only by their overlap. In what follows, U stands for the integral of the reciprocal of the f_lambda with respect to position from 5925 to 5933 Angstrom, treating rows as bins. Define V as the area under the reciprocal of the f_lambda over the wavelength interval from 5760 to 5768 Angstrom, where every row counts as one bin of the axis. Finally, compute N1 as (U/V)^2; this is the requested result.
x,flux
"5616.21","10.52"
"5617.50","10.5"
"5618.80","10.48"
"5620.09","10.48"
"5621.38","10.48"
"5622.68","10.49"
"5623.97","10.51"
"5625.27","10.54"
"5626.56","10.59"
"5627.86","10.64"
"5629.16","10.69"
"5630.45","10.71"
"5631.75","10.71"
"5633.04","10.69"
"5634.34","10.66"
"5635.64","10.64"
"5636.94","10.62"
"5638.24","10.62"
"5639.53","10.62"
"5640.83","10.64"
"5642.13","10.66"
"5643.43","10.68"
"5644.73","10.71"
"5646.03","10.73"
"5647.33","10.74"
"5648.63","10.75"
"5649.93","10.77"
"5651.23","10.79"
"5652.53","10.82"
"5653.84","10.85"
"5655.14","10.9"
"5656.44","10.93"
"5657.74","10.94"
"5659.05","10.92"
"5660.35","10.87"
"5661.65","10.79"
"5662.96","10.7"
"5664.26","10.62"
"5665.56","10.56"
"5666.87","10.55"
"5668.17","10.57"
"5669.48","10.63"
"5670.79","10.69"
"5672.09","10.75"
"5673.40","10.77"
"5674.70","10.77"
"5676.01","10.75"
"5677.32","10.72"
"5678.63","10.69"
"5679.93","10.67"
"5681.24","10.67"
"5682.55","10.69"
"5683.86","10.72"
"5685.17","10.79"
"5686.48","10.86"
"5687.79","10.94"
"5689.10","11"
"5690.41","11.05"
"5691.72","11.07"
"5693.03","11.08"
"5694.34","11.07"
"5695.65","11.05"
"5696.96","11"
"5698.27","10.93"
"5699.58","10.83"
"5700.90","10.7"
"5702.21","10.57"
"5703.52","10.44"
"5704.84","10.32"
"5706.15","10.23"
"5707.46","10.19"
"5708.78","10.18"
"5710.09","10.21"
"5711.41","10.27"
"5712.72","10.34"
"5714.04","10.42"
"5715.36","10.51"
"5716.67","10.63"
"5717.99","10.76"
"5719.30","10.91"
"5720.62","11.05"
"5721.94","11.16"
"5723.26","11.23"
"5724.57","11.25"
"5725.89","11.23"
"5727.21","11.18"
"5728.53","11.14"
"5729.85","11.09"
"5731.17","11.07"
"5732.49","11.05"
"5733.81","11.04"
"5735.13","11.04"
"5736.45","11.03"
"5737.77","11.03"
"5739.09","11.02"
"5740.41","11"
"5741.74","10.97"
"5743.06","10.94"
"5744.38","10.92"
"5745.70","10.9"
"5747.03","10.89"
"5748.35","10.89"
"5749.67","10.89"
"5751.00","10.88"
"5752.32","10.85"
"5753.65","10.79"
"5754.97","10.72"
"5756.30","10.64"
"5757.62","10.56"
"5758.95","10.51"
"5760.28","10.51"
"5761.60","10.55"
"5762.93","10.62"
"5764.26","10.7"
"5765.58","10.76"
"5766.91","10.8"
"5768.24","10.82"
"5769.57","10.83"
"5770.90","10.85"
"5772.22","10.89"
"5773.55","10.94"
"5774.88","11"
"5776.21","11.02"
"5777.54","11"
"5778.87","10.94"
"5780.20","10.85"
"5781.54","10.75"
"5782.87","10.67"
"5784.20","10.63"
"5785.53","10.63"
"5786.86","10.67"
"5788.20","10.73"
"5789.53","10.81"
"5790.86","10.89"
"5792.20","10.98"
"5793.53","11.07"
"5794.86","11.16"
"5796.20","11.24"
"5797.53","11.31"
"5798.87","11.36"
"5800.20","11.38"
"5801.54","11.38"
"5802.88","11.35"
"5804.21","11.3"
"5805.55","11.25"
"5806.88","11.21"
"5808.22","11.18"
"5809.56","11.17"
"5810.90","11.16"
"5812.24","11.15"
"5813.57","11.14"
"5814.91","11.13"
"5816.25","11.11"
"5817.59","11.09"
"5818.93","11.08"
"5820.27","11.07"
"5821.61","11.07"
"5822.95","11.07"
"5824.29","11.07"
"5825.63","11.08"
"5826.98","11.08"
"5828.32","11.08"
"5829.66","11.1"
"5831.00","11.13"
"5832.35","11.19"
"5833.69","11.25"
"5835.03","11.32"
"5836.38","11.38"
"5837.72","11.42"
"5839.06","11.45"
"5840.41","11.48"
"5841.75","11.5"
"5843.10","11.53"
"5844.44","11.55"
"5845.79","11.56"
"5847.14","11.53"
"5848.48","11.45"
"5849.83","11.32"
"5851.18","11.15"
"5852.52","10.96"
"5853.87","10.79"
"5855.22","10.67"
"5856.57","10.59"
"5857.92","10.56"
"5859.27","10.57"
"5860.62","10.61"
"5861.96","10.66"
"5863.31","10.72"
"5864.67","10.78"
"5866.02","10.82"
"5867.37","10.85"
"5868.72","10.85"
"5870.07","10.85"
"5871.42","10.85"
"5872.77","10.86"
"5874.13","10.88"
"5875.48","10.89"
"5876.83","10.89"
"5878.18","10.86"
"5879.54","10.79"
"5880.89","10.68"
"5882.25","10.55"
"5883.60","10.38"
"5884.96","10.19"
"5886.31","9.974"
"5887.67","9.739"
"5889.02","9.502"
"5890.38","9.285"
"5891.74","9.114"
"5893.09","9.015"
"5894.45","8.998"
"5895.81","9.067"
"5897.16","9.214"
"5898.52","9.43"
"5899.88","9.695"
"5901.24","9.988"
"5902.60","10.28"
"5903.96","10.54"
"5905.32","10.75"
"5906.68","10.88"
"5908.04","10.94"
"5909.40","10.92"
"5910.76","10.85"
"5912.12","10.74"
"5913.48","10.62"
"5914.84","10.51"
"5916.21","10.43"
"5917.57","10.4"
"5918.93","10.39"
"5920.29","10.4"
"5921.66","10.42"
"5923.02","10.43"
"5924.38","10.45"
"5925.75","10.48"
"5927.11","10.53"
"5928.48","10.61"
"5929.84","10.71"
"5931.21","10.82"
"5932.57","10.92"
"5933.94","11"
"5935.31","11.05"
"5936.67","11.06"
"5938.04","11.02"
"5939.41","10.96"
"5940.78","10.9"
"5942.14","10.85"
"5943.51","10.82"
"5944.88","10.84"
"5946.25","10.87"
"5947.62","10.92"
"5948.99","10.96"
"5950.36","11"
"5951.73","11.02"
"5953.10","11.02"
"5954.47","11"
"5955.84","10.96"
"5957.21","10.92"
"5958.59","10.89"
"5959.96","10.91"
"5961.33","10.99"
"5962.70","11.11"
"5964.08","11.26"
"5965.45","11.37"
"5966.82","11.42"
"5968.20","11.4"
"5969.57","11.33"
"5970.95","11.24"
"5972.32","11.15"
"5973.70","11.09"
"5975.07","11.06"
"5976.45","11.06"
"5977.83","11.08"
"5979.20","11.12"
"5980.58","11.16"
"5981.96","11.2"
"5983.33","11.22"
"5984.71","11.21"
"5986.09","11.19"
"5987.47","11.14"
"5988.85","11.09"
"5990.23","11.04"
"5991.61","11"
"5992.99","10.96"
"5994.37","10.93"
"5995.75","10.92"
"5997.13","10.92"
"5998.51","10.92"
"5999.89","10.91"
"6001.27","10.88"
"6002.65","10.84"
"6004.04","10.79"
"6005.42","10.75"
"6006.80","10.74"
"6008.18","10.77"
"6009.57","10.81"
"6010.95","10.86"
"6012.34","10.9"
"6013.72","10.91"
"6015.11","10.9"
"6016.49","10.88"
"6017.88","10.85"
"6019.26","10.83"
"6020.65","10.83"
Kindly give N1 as 1.00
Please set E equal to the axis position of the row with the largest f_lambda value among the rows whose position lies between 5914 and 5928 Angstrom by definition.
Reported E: 5927.11 Angstrom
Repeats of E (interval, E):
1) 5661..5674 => 5661.65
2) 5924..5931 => 5929.84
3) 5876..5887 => 5876.83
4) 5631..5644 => 5631.75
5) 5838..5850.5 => 5845.79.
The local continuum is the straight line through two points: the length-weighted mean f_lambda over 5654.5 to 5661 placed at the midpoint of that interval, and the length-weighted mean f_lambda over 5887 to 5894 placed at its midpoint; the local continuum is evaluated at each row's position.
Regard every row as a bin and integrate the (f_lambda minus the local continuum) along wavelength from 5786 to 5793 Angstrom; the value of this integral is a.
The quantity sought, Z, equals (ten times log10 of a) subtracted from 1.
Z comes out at -6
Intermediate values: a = 5.6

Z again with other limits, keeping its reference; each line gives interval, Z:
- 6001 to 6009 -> -12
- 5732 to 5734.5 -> -1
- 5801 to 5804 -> -5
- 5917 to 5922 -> -7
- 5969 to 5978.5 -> -13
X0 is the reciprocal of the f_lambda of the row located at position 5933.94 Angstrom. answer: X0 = 0.0909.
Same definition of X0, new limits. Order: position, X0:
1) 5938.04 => 0.0907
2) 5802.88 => 0.0881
